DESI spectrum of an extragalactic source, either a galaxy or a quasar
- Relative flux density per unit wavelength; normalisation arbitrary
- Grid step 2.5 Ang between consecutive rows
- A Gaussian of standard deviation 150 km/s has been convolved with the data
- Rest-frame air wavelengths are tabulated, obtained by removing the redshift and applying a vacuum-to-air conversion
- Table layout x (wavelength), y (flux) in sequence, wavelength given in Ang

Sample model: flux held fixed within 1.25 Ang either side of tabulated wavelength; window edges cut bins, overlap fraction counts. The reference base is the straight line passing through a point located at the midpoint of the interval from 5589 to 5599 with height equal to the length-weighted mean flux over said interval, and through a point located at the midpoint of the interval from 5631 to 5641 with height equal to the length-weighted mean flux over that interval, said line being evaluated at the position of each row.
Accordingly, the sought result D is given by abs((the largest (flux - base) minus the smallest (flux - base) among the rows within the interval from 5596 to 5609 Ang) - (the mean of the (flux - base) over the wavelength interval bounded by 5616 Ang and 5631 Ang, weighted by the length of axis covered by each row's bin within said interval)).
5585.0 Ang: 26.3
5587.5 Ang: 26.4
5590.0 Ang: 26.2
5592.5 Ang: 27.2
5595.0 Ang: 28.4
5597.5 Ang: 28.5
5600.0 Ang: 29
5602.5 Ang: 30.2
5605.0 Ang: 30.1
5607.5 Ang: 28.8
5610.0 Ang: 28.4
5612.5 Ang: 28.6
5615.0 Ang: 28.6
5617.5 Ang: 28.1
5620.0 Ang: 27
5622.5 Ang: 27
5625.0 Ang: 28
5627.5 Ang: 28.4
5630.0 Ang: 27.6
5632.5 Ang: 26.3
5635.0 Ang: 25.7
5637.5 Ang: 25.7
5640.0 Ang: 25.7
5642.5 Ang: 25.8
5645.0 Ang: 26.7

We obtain 0.6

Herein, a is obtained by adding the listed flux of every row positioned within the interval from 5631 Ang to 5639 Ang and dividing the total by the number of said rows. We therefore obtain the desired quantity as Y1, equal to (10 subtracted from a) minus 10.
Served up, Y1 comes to 5.9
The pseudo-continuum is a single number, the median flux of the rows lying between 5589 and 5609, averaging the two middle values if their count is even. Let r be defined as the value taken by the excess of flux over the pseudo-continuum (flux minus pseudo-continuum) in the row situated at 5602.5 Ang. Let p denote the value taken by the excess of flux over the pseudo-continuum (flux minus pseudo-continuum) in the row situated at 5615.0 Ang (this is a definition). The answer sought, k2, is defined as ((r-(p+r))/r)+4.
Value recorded 4.03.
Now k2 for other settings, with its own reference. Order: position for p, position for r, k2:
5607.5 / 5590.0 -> 4.06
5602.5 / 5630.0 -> 5.48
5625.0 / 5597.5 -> -0.33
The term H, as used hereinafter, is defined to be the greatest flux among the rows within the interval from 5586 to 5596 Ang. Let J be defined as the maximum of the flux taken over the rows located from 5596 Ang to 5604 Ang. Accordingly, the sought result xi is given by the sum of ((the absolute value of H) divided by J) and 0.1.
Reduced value 1.04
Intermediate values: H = 28.4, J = 30.2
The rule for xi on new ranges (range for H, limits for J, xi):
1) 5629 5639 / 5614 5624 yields 1.07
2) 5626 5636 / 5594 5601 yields 1.08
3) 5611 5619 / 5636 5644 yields 1.21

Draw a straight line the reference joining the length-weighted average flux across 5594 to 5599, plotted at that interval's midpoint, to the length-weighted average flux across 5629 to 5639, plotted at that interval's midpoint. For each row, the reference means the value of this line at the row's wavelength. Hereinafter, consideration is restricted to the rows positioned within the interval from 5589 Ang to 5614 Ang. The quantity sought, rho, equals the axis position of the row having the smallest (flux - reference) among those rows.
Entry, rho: 5590.0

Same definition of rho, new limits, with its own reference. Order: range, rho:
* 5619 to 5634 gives 5620.0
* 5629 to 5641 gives 5635.0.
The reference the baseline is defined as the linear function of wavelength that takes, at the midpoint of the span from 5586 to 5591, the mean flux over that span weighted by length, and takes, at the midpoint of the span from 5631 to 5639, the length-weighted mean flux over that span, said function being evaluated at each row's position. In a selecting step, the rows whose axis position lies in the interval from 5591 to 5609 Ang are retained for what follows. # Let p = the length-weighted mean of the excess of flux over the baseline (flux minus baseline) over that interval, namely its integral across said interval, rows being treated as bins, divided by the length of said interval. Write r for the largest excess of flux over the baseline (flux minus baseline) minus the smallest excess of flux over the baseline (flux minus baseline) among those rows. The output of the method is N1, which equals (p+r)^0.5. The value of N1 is 2.39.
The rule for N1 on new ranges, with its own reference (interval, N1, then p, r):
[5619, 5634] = 1.85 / 1.3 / 2.1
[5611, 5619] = 1.66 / 2.3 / 0.5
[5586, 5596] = 1.72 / 0.7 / 2.2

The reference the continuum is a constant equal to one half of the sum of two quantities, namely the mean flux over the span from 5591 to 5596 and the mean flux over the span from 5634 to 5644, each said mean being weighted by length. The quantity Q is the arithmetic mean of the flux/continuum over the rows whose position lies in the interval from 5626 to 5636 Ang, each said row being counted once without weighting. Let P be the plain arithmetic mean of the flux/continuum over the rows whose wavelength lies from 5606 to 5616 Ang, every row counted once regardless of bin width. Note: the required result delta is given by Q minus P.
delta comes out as -0.06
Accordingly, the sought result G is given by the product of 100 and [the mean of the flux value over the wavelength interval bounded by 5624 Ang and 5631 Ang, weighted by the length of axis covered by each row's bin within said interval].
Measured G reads 2801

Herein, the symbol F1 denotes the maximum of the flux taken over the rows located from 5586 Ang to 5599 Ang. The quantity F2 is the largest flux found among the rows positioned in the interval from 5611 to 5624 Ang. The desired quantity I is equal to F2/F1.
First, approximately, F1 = 28.5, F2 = 28.6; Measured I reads 1.00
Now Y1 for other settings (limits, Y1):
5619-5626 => 7.3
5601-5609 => 9.7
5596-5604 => 9.2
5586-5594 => 6.6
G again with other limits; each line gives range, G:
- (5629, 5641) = 2618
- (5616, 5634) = 2748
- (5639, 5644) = 2580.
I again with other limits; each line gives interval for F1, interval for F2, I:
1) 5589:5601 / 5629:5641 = 0.95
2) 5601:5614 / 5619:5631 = 0.94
